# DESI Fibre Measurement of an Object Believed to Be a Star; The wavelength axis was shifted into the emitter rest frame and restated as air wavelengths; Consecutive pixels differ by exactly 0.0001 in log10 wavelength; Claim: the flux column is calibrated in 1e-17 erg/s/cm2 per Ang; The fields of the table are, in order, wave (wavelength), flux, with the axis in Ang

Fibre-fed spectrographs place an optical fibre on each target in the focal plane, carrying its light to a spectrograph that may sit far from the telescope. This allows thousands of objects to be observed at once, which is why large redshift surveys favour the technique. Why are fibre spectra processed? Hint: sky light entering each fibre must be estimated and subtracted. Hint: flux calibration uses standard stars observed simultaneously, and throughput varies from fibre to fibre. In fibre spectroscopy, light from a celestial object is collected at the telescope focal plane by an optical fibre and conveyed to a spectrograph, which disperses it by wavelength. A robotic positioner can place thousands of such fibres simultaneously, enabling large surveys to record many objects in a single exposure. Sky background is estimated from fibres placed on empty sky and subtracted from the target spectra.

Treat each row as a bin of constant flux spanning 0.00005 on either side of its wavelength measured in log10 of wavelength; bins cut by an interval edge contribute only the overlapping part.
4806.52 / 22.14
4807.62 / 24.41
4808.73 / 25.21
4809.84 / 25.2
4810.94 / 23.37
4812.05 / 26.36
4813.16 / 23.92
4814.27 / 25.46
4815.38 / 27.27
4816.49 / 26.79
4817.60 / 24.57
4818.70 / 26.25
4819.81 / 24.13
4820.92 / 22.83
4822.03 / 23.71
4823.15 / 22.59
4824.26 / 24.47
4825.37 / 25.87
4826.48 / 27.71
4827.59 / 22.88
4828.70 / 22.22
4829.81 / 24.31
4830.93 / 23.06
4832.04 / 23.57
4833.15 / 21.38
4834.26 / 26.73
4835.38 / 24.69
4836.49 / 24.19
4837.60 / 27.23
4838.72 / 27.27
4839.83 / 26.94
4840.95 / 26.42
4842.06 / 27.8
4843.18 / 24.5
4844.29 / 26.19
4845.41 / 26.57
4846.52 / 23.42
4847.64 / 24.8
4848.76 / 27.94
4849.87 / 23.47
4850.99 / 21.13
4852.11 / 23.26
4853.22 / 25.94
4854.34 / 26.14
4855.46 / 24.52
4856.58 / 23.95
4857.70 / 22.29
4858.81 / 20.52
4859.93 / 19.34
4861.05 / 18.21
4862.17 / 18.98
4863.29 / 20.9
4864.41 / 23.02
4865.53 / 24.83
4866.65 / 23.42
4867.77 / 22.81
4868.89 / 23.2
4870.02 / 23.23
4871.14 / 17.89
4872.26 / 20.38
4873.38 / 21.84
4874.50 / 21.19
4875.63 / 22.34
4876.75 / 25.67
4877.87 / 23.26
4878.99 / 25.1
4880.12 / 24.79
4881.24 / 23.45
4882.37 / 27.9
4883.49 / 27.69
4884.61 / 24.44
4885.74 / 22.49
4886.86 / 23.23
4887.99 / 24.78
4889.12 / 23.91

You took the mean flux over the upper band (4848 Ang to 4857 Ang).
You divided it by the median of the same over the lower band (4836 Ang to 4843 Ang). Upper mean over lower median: 0.91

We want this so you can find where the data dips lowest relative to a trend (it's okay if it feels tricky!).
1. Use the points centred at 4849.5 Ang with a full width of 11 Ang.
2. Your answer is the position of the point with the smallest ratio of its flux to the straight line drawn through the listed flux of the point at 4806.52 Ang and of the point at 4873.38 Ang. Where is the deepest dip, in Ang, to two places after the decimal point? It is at 4850.99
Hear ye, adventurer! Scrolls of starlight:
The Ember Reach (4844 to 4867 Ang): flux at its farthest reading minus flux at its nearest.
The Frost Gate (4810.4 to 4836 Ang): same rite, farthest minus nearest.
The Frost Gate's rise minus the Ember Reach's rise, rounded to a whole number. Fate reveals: 4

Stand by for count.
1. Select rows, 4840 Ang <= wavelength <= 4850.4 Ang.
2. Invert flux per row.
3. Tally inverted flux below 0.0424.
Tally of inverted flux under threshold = 7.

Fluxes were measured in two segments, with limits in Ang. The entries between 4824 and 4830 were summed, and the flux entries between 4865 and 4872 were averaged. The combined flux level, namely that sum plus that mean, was 170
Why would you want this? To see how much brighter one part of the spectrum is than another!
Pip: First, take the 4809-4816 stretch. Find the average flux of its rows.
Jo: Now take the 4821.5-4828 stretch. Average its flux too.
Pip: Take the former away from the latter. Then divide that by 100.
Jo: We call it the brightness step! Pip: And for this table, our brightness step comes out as -0.007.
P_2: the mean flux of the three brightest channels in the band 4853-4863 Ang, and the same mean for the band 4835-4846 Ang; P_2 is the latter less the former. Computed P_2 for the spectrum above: 1.9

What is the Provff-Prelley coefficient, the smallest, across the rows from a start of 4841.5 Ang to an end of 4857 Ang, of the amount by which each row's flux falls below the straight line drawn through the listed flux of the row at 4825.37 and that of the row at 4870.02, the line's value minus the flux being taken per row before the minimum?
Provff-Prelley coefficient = -3.45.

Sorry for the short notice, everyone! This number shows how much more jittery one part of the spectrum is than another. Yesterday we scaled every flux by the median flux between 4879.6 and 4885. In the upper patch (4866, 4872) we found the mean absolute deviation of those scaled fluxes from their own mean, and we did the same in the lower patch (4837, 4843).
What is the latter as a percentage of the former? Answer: 21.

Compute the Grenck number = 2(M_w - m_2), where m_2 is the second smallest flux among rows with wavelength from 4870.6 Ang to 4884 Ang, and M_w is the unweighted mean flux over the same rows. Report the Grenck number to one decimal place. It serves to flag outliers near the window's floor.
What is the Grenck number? 6.2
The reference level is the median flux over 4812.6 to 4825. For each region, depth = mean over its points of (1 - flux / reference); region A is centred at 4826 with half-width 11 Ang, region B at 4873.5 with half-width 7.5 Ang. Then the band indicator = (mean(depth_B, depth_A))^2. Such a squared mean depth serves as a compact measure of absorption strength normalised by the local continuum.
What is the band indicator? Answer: 0.0013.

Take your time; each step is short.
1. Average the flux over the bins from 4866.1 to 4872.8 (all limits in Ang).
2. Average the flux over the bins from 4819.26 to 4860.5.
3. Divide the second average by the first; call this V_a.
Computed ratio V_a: 1.12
